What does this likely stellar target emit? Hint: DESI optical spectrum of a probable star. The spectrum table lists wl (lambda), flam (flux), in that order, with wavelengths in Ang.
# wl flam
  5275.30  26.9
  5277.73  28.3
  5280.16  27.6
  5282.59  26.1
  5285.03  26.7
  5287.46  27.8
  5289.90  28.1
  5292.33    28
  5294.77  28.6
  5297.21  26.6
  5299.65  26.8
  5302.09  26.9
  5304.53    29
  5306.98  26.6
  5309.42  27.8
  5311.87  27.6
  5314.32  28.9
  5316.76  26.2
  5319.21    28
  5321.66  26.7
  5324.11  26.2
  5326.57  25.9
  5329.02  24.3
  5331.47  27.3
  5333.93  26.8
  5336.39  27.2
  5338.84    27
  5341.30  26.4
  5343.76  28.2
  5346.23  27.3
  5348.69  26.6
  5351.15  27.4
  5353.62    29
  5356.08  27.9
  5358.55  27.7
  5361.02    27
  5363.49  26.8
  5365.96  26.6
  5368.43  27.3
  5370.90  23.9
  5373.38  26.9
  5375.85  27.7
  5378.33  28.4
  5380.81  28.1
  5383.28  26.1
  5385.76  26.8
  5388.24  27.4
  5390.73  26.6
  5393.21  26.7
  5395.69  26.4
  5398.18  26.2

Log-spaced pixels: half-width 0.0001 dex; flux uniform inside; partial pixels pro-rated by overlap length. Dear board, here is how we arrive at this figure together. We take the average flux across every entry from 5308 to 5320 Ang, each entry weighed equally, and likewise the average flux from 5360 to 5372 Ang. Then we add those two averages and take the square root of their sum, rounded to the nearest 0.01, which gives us 7.35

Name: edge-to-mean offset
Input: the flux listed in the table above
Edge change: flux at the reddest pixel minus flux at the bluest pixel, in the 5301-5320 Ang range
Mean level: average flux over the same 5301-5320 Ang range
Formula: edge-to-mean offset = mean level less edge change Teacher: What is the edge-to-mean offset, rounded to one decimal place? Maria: 26.5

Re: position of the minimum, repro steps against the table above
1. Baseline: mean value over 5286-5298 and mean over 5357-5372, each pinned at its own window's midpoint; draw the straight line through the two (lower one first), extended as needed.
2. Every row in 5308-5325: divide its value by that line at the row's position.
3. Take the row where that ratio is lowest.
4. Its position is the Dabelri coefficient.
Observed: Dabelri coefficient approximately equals 5316.76 Ang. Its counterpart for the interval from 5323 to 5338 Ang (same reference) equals 5329.02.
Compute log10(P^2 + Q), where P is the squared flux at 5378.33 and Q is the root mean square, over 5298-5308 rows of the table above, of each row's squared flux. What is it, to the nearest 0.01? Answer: 5.81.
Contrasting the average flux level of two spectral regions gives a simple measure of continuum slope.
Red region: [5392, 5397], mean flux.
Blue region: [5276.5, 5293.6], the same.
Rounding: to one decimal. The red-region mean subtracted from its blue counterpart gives 1.0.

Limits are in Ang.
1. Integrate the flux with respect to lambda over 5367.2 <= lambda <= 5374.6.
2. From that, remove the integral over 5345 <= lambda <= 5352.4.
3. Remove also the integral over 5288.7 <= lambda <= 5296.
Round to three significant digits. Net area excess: -214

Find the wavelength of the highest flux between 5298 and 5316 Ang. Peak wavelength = 5304.53 Ang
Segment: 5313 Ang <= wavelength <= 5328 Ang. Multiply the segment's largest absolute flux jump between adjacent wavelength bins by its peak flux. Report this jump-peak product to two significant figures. 78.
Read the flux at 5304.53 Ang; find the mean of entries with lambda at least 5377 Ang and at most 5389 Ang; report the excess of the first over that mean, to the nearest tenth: 1.6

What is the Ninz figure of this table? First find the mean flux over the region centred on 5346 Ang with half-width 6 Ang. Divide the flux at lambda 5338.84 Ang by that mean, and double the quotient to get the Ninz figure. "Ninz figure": 1.99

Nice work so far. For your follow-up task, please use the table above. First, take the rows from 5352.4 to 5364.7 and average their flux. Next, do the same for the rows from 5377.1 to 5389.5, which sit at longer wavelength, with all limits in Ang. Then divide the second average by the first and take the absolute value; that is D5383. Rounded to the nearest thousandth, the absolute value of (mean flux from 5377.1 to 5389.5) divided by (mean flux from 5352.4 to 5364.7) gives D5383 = 0.988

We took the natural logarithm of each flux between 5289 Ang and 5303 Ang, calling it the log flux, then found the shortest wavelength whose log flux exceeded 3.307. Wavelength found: 5289.90 Ang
